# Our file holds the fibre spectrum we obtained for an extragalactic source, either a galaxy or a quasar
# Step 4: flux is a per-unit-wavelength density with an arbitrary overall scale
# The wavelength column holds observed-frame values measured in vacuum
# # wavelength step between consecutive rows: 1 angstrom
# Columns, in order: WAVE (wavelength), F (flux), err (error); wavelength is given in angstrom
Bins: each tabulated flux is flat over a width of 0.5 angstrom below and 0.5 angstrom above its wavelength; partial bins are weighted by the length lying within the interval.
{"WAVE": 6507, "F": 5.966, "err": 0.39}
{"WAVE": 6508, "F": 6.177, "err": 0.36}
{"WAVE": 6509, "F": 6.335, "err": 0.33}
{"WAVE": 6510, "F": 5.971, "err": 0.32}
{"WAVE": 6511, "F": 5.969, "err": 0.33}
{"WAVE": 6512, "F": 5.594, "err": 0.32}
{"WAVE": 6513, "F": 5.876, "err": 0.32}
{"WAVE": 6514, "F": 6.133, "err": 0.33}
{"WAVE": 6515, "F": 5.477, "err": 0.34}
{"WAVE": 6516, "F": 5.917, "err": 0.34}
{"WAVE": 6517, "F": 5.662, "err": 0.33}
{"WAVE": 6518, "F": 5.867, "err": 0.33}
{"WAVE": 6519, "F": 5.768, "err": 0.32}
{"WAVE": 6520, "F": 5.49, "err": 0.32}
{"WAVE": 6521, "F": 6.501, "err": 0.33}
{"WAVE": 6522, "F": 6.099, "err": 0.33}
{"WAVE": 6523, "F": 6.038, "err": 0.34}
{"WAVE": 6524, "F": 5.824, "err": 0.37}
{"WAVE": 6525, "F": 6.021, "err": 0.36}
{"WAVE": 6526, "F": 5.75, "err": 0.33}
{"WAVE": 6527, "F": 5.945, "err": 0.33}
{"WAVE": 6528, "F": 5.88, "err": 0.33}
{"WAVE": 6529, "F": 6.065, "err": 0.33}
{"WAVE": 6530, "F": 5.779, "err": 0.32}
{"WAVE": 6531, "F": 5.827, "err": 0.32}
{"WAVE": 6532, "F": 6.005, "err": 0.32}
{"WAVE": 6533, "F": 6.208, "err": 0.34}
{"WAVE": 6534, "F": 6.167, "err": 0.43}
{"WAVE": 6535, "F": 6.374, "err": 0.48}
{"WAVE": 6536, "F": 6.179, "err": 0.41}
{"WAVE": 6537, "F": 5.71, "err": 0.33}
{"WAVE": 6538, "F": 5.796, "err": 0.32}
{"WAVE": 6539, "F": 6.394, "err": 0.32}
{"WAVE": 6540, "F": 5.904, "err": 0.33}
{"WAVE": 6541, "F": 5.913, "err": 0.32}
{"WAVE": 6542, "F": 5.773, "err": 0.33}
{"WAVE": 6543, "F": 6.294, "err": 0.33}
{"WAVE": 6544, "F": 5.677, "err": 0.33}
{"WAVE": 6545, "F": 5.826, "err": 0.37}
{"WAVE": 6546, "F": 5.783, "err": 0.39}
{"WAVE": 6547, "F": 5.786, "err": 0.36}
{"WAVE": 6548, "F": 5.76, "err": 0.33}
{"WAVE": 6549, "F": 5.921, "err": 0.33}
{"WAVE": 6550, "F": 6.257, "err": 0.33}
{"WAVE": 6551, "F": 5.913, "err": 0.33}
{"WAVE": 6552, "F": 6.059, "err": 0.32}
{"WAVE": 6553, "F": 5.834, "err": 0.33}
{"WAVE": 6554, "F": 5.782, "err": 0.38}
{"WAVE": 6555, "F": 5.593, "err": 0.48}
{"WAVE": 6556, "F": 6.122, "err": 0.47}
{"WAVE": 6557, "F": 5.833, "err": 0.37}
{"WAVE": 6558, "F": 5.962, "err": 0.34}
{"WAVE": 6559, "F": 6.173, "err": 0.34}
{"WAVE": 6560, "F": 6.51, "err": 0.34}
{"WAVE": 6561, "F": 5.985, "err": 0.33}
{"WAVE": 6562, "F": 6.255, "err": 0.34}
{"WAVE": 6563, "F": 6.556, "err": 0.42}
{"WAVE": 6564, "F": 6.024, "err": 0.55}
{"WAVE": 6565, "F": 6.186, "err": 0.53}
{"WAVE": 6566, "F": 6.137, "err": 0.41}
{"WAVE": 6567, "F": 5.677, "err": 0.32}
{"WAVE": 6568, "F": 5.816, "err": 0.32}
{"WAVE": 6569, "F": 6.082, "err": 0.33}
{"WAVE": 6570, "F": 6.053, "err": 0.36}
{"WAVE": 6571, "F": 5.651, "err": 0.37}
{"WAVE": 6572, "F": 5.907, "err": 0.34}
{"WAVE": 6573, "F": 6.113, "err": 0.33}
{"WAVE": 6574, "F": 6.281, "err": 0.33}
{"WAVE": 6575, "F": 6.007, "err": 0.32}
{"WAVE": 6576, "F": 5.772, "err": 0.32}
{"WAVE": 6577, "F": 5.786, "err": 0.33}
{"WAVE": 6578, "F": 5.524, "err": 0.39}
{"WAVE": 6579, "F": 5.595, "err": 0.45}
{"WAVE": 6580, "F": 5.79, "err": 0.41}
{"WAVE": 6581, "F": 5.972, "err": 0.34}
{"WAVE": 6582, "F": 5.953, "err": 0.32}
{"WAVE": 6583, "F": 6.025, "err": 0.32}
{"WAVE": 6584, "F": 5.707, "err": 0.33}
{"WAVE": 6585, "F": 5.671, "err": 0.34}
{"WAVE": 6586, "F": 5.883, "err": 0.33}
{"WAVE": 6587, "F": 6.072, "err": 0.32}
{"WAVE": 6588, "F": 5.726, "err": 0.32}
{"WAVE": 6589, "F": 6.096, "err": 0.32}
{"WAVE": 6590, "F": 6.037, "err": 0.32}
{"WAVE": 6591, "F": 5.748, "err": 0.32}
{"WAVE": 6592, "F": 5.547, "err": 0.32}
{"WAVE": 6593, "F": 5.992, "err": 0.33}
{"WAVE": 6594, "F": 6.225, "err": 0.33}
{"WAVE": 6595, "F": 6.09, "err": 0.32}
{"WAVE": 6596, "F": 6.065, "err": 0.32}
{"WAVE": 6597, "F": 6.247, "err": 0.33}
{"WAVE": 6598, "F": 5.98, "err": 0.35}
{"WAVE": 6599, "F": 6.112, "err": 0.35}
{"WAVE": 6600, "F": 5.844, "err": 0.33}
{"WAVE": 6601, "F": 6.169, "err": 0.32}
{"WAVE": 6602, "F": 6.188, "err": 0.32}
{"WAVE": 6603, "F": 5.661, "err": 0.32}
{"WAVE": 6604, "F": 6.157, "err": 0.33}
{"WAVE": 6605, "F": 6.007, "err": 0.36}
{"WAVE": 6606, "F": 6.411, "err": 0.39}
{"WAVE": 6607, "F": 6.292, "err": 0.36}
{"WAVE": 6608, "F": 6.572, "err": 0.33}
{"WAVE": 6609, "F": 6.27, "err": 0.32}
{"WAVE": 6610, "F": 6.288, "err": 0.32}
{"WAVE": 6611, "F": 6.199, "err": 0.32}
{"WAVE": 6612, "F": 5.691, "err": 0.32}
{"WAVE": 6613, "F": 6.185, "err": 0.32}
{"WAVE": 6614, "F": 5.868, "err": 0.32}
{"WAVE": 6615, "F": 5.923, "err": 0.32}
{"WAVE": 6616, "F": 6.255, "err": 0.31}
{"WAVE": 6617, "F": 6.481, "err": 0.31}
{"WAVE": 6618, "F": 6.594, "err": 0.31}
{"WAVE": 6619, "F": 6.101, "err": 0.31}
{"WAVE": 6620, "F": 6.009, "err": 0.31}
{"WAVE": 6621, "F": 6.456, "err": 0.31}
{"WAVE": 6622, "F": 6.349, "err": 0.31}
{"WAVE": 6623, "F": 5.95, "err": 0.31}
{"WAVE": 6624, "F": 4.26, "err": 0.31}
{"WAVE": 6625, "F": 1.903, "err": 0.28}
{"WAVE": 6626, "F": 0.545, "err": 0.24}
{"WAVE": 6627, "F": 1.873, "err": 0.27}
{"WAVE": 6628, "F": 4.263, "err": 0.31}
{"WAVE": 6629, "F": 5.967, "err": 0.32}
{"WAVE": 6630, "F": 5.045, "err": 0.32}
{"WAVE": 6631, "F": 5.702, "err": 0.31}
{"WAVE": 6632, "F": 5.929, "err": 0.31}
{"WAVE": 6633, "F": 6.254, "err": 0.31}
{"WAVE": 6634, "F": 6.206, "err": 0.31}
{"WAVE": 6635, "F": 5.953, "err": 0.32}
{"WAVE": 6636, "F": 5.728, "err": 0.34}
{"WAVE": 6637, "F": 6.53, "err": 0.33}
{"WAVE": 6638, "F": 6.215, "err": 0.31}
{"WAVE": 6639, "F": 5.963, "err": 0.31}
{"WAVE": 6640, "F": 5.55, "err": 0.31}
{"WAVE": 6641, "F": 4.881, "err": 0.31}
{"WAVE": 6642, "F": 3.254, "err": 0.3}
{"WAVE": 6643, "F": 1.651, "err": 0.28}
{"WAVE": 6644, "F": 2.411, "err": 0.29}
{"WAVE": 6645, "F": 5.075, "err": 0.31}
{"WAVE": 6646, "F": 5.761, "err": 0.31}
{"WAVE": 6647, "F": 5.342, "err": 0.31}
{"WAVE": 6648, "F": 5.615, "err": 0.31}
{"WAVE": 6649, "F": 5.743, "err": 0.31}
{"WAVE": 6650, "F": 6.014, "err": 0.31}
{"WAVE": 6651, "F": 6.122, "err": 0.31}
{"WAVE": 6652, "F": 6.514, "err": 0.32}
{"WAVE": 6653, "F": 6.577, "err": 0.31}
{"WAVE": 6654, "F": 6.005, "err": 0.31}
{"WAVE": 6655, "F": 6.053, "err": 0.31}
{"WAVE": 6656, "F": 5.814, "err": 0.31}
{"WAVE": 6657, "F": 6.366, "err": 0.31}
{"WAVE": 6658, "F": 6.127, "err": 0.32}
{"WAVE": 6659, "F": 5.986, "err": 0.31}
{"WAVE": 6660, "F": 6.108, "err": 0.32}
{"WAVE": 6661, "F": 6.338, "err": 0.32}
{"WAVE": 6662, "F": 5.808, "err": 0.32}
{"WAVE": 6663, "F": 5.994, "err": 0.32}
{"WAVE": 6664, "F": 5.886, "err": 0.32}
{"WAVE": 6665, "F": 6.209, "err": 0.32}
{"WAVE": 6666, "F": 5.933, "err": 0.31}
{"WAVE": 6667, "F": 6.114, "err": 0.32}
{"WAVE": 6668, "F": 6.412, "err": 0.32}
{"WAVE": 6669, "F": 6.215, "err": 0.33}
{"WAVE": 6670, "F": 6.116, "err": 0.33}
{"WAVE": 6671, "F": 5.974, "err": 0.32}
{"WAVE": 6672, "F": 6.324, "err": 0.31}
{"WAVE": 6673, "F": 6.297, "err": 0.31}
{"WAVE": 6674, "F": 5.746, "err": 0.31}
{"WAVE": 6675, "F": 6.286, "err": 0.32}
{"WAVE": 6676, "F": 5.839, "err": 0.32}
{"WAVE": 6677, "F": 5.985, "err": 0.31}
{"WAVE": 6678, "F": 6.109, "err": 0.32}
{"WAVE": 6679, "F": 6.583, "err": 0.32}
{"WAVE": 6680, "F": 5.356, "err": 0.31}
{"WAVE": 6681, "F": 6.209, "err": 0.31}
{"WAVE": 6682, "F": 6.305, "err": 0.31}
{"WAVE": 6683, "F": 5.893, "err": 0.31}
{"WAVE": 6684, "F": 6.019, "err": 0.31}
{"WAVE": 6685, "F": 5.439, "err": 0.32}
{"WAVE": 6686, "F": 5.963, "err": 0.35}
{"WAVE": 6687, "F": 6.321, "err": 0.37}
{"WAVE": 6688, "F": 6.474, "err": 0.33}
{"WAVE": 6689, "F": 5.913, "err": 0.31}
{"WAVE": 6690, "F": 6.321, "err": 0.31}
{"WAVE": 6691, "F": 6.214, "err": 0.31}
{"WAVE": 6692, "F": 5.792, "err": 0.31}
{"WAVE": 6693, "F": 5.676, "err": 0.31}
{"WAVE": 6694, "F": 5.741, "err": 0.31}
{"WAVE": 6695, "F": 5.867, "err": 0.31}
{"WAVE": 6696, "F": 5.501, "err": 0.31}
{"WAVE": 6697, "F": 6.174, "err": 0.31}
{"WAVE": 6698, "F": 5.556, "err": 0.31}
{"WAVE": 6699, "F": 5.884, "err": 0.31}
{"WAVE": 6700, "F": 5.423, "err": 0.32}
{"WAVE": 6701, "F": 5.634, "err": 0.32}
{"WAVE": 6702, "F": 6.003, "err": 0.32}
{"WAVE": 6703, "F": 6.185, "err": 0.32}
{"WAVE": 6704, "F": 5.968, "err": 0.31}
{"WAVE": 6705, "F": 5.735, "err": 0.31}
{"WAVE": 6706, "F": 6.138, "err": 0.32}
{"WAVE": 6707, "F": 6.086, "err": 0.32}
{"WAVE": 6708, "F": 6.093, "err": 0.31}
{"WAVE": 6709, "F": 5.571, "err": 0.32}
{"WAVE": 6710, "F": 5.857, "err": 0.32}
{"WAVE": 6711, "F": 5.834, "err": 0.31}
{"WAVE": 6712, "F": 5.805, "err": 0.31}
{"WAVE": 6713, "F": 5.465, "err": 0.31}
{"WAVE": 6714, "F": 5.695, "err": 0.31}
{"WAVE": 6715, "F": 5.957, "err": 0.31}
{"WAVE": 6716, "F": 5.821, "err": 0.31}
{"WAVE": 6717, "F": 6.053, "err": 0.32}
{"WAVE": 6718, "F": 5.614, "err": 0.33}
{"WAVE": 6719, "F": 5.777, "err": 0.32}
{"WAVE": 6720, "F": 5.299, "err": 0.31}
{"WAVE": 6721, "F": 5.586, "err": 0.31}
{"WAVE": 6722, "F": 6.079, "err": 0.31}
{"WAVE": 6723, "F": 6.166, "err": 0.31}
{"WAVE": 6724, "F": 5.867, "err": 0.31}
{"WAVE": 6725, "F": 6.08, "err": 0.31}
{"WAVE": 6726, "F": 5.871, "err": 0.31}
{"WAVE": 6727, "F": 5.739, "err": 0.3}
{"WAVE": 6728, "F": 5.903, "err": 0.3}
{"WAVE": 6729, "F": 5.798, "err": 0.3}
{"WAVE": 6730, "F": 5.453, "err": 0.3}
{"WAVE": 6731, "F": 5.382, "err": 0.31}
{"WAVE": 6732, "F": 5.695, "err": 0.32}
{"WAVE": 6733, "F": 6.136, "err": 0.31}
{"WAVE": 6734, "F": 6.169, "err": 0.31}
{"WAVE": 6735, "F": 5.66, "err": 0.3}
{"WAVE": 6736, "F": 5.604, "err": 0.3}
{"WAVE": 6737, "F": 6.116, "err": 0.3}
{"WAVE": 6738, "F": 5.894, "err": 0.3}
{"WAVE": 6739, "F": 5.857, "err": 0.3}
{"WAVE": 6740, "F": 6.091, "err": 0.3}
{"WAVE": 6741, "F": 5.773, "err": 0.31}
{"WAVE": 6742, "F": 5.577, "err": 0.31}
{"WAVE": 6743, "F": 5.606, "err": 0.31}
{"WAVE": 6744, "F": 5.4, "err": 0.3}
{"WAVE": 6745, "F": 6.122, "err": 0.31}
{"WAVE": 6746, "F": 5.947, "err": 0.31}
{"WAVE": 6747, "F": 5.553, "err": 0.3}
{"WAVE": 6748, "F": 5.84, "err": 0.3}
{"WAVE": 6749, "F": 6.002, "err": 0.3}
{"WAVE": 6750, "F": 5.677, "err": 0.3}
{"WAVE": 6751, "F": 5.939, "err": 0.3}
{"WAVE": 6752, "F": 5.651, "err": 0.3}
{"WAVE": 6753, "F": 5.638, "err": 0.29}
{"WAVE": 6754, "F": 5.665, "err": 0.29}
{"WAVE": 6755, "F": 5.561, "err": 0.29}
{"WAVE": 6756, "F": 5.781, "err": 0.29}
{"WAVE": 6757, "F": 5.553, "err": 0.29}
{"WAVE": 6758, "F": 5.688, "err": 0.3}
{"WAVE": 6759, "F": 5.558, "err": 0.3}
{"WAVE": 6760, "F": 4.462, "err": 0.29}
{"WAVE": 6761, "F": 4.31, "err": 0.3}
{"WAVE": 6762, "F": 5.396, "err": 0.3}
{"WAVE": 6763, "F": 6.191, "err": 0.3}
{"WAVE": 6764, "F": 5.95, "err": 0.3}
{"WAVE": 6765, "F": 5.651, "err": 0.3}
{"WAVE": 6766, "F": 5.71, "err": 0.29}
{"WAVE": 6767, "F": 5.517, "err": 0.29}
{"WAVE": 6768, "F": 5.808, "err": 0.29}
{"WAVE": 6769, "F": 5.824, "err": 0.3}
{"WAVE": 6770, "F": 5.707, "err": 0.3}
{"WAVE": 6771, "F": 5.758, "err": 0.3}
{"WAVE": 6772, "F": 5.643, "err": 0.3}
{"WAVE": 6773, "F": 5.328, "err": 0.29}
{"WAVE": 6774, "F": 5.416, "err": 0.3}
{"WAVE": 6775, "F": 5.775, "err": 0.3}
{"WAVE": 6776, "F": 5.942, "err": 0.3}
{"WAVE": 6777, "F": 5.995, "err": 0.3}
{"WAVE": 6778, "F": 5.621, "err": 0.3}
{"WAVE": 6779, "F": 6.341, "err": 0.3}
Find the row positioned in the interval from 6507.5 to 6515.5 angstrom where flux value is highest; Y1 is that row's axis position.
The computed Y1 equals 6509 angstrom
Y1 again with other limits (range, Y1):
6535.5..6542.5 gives 6539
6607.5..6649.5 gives 6618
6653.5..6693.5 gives 6679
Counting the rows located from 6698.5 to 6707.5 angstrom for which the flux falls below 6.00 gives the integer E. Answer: 5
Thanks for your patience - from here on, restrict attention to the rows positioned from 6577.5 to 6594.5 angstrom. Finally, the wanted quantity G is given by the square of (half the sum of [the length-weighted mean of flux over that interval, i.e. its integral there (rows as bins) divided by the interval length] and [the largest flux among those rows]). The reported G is 36.5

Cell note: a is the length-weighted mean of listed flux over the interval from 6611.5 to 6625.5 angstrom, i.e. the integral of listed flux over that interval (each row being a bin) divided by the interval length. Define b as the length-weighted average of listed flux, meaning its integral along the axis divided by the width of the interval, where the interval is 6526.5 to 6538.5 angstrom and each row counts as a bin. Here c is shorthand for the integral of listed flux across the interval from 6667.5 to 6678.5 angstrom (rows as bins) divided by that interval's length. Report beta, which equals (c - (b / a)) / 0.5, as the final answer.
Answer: 10.1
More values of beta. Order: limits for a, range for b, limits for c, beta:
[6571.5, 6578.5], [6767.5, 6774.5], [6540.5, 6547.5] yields 9.8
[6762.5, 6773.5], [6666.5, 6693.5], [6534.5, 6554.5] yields 9.8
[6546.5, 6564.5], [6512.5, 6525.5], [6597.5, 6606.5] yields 10.2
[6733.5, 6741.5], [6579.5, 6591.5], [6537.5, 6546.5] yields 9.9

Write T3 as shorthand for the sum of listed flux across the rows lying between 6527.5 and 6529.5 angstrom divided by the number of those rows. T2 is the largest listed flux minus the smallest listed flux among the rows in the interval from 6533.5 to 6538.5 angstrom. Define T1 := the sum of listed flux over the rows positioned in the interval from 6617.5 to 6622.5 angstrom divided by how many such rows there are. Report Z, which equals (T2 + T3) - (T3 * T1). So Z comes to -31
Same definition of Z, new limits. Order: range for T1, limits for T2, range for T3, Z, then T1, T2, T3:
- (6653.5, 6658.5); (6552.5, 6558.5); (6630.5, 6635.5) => -30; 6.07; 0.53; 6.01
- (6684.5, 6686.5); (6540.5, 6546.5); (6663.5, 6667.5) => -28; 5.70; 0.62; 6.04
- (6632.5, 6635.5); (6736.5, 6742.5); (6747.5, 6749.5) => -30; 6.14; 0.54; 5.92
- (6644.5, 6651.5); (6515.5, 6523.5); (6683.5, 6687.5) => -27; 5.67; 1.01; 5.94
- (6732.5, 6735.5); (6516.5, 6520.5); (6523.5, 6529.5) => -29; 5.99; 0.38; 5.91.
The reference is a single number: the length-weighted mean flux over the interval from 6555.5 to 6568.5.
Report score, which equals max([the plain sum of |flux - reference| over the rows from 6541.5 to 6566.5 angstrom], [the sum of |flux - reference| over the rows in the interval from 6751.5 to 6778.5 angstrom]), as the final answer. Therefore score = 13.7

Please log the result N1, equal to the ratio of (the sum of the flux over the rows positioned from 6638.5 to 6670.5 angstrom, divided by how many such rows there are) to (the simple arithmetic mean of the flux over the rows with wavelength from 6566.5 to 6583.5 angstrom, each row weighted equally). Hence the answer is 0.96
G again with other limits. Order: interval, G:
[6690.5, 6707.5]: 36.4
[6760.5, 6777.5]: 35.0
